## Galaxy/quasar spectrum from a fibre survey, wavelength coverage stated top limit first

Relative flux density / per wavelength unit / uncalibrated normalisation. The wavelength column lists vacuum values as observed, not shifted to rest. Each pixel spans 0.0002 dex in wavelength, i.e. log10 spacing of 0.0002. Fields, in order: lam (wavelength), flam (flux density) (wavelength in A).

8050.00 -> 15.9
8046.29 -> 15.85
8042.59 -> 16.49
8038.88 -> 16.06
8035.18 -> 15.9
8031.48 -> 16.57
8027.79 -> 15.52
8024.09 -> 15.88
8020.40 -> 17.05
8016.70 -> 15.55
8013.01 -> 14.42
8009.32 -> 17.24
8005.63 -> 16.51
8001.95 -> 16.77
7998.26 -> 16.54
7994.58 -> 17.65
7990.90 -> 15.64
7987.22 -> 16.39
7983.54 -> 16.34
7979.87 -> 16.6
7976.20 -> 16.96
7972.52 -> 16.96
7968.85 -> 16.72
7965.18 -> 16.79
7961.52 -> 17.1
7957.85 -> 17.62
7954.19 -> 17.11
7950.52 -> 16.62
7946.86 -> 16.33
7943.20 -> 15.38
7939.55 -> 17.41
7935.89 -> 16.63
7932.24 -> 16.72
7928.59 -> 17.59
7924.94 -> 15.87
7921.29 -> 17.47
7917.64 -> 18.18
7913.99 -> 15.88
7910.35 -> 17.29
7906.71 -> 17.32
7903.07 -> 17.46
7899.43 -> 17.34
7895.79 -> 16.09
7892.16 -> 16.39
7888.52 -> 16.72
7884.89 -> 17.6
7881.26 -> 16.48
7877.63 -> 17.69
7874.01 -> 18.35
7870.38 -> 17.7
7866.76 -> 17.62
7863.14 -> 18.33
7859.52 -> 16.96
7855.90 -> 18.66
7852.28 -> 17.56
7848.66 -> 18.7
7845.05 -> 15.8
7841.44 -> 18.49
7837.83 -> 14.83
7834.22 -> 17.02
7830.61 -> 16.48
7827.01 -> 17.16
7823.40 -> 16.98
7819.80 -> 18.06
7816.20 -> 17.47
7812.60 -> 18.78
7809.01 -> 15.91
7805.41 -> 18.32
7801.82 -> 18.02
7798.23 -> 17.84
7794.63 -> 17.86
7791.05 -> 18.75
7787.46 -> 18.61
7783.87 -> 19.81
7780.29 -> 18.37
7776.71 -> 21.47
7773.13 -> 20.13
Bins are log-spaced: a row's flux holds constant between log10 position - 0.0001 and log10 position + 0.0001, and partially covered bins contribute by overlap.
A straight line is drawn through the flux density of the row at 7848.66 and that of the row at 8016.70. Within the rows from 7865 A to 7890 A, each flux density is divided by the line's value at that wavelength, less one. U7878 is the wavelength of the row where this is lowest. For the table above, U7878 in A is 7881.26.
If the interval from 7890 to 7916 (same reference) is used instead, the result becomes 7895.79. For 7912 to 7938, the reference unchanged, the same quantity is 7913.99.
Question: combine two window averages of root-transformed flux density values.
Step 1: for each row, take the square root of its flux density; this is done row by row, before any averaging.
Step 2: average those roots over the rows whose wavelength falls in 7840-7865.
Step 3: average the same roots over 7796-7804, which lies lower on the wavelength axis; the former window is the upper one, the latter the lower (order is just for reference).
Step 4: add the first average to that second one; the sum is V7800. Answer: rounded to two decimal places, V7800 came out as 8.45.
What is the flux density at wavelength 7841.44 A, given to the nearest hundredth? 18.49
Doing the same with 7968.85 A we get 16.72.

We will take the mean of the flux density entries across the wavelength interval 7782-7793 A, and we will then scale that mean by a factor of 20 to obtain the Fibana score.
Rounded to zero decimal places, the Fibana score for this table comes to 381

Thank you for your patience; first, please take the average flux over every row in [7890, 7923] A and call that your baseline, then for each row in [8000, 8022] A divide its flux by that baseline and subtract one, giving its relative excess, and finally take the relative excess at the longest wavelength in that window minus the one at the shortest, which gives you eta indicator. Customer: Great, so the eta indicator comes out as 0.02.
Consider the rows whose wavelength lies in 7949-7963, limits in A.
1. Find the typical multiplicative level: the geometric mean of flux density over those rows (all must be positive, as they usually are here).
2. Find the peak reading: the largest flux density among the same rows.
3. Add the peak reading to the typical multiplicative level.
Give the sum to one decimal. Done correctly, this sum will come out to 34.7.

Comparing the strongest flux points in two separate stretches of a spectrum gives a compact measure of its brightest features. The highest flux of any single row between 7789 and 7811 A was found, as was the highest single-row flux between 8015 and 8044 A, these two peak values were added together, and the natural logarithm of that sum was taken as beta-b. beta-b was 3.58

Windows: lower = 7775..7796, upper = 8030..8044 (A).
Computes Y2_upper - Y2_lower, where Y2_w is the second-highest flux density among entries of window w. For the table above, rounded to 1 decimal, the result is -3.3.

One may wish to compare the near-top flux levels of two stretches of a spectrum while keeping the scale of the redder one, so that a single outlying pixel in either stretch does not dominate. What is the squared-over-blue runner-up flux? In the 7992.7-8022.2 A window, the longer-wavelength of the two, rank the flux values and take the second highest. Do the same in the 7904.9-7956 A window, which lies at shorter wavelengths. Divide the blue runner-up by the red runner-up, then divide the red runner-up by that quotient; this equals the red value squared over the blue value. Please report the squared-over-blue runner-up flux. 16.90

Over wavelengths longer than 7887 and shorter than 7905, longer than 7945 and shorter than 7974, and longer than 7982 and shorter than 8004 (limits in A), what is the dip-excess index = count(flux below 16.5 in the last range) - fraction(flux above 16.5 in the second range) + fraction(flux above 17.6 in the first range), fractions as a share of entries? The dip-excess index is 2.1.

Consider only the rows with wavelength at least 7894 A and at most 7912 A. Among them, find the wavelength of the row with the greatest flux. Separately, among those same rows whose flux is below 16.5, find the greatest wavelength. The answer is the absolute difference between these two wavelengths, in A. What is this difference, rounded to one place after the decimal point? 7.3 A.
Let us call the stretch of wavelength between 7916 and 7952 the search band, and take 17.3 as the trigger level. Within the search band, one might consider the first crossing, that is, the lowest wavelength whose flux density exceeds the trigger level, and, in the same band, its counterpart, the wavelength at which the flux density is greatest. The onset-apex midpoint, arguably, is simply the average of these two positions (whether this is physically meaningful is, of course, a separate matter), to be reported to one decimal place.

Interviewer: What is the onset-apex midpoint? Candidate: 7917.6 A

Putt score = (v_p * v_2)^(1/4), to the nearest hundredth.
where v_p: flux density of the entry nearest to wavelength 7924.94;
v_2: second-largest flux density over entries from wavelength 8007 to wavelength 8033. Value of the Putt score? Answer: 4.06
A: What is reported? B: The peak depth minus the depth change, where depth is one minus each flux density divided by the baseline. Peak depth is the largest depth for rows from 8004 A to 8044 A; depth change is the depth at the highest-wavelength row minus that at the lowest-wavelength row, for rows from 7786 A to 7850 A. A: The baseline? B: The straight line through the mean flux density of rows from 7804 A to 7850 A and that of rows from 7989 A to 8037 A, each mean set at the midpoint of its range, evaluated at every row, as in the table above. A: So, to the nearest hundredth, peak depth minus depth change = 0.14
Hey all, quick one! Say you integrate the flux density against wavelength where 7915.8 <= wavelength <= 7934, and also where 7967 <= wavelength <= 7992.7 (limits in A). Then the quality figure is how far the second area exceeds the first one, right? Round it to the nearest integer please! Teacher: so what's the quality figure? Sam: 112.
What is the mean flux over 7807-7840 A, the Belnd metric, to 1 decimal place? 17.0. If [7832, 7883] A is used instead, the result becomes 17.4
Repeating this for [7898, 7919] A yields 17.2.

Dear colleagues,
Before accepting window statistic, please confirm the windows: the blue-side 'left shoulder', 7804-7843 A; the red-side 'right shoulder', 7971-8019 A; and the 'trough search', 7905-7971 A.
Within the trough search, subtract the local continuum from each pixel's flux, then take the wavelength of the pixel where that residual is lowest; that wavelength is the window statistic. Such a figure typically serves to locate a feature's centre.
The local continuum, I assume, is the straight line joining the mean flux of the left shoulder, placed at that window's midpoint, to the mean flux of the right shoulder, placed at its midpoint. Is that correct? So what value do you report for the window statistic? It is 7943.20 A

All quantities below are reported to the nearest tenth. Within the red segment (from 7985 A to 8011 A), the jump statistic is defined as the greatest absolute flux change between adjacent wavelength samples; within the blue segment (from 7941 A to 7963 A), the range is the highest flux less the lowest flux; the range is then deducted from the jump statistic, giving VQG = -0.2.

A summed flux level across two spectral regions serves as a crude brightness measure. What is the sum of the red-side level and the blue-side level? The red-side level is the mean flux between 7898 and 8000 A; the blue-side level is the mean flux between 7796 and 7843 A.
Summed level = 34.2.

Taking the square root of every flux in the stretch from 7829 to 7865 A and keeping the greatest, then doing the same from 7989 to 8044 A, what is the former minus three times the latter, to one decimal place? -8.3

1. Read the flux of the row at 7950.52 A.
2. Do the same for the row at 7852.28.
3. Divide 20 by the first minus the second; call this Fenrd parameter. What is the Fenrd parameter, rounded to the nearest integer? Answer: -21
